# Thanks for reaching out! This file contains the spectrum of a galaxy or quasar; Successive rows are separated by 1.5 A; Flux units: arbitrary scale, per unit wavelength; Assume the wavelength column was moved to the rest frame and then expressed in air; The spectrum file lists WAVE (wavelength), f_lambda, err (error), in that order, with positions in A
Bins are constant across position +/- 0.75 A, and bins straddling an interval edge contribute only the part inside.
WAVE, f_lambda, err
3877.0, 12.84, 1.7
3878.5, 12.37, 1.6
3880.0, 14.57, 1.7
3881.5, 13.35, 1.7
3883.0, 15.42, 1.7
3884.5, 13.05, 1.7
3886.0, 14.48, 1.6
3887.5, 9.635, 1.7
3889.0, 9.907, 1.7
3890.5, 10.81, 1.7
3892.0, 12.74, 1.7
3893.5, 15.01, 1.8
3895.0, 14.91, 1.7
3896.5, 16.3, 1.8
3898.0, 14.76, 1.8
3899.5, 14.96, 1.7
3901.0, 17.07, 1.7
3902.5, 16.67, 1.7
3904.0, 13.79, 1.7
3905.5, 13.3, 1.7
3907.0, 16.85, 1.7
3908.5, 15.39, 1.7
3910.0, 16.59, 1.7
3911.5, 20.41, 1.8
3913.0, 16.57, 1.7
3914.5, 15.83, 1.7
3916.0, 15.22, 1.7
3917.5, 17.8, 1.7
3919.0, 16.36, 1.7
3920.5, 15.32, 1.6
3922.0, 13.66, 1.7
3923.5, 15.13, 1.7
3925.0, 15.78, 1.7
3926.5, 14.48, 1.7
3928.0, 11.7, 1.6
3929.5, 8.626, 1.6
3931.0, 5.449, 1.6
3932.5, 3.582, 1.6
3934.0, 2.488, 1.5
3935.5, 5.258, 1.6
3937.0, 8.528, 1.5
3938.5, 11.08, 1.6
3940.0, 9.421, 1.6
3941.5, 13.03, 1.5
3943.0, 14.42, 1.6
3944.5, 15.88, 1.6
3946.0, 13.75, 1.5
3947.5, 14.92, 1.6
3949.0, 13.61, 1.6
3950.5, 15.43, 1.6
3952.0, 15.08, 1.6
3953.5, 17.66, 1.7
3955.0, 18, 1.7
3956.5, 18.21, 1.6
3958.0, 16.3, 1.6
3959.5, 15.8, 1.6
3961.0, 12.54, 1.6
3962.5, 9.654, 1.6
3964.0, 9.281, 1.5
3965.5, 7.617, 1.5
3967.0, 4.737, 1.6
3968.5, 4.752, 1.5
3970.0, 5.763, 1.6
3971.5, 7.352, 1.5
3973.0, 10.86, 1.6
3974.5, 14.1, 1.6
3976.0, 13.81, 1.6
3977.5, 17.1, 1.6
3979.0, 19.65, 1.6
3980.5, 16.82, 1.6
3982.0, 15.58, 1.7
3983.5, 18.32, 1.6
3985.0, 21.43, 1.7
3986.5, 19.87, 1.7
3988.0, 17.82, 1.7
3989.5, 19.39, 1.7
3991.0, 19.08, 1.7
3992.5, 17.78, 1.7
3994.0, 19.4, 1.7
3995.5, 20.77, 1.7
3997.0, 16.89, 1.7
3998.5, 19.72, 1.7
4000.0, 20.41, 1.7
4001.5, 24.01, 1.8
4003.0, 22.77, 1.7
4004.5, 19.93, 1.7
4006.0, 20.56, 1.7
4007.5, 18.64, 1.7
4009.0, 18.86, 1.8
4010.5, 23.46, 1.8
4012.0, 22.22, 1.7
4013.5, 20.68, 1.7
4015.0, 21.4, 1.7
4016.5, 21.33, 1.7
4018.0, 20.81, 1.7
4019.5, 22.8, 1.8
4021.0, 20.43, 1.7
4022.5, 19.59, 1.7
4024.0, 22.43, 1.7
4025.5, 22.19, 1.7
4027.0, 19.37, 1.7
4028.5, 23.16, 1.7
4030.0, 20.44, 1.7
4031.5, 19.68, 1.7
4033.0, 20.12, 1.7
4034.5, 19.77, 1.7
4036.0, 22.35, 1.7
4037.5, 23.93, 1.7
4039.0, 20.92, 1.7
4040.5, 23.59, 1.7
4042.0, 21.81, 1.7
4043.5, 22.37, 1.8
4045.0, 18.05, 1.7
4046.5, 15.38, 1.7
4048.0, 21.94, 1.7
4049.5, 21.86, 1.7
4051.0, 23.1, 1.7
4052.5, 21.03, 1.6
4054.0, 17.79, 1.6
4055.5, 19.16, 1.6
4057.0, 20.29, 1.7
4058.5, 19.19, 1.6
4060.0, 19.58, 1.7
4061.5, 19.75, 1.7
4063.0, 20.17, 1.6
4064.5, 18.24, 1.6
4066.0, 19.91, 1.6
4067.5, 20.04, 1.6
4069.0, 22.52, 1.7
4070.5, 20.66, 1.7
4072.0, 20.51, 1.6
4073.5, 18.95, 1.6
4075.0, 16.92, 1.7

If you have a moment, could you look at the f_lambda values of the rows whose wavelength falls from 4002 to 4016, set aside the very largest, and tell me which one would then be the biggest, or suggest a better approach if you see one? 22.77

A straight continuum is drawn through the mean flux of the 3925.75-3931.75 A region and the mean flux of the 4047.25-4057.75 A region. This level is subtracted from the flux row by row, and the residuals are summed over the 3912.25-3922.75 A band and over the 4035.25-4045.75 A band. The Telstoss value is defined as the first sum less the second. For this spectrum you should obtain 32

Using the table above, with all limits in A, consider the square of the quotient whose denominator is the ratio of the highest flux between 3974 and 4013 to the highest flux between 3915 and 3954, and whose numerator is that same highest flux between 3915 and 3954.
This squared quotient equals 174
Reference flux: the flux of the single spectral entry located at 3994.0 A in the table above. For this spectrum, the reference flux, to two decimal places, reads 19.40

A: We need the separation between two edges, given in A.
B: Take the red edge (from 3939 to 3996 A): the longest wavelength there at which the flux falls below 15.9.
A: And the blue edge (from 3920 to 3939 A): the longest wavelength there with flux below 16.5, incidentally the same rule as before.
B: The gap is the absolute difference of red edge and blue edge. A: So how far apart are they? 43.5 A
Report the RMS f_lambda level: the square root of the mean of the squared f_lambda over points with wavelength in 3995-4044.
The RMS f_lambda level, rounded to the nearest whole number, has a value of 21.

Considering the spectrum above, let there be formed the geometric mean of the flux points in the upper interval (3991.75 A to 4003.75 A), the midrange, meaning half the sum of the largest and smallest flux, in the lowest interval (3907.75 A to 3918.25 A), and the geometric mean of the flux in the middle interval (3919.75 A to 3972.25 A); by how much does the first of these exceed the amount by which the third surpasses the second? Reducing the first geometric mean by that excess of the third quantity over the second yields 28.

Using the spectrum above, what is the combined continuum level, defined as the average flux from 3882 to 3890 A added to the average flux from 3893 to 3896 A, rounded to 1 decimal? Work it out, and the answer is 27.5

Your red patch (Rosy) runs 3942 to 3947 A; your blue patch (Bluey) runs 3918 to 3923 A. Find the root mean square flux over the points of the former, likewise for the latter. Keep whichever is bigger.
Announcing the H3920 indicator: 15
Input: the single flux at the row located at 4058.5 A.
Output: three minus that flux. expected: -16.2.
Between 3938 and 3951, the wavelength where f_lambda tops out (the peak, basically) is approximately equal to 3944.5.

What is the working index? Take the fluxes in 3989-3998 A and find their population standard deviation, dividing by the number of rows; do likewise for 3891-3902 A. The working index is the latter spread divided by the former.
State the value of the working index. 1.0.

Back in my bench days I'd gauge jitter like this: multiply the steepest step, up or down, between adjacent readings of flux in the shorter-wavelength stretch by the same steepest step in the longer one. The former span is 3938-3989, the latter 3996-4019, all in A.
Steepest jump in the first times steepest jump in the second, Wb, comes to 16.6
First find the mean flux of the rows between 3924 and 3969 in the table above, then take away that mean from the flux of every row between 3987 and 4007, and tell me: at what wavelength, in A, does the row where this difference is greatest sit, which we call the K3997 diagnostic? 4001.5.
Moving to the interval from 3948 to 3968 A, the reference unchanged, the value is 3956.5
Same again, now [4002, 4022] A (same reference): 4010.5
